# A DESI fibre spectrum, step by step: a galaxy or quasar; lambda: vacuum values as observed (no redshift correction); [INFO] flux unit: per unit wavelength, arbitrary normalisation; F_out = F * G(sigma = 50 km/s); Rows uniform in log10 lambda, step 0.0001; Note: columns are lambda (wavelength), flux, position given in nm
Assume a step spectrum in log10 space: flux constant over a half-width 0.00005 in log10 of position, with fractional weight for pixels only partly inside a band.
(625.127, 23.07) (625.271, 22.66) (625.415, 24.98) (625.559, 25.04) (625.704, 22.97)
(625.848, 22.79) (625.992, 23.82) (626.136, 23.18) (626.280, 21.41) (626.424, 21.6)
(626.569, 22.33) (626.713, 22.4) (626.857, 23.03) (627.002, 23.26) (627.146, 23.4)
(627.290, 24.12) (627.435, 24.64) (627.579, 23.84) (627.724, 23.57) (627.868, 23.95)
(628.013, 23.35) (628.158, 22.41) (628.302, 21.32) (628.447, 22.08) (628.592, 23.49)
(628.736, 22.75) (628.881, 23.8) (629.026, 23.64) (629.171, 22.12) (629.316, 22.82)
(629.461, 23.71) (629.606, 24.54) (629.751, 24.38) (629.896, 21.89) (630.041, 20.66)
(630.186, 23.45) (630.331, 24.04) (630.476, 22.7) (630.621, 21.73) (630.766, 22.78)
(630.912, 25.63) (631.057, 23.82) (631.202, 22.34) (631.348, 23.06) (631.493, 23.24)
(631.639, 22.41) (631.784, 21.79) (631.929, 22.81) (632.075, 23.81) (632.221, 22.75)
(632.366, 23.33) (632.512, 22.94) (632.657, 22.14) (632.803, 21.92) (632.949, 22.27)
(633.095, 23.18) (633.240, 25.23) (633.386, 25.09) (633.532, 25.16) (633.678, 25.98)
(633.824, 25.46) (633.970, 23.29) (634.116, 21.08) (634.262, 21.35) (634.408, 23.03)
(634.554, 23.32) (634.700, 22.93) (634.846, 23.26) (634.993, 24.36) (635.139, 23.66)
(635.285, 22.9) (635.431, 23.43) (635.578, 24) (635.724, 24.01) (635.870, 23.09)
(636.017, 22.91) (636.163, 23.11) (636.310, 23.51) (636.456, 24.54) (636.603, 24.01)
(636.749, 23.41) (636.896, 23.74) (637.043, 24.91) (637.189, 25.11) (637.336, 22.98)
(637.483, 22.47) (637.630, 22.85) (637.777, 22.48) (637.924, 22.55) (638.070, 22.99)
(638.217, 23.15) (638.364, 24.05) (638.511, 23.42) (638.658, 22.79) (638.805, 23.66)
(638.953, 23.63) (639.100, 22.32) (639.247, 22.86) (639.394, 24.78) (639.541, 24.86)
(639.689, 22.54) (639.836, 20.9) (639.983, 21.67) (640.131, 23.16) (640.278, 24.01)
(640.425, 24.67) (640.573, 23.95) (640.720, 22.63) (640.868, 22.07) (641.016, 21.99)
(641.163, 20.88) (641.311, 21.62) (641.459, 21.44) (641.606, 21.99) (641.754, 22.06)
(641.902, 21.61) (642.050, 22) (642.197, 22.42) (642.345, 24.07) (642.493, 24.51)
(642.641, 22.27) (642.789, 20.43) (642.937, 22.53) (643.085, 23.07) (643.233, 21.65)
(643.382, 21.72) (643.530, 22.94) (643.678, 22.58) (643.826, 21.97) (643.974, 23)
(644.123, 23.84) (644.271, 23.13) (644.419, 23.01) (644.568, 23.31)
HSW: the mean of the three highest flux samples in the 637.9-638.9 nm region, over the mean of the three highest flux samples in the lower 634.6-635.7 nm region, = 0.99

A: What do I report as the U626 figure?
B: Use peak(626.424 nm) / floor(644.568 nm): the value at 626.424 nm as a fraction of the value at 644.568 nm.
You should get 0.93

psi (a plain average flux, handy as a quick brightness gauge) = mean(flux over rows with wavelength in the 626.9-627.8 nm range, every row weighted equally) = 23.8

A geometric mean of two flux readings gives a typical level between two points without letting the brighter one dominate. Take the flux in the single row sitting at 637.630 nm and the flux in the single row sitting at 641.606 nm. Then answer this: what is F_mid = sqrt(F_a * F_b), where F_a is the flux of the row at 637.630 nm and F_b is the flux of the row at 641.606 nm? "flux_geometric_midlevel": 22.4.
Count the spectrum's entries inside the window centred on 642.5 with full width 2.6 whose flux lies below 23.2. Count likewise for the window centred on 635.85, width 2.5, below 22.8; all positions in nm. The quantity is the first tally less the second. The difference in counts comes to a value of 15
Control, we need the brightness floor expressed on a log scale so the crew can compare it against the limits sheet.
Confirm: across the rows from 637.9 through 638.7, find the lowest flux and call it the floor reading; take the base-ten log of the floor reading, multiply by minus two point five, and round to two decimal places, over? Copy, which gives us -3.38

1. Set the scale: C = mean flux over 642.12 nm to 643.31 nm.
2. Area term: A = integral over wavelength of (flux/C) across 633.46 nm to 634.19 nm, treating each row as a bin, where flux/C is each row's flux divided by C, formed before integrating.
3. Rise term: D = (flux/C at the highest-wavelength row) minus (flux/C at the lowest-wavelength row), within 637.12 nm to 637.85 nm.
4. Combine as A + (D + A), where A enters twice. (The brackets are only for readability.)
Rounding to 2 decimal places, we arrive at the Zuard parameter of 1.44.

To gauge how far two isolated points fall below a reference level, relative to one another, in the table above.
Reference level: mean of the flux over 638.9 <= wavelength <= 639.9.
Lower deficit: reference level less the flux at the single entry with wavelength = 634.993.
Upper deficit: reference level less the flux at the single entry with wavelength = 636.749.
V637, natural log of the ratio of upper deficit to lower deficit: -1.5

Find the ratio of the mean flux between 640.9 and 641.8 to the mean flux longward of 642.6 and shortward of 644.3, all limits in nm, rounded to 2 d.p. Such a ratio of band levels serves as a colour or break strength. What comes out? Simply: 0.97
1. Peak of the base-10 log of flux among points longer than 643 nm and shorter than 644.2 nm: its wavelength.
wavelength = 644.123 nm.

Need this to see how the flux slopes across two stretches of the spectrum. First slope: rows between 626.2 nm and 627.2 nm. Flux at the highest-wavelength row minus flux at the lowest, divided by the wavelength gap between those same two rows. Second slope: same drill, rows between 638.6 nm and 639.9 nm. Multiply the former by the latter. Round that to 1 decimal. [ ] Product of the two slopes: -3.7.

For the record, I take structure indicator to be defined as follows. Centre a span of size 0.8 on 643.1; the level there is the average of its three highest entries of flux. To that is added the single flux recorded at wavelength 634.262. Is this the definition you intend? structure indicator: 43.8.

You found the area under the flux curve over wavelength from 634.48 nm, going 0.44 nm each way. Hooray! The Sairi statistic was 20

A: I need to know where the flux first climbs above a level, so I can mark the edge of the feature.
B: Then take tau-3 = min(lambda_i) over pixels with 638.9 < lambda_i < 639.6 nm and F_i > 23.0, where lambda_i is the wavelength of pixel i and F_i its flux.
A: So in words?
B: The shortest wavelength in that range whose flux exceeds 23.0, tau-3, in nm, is 638.953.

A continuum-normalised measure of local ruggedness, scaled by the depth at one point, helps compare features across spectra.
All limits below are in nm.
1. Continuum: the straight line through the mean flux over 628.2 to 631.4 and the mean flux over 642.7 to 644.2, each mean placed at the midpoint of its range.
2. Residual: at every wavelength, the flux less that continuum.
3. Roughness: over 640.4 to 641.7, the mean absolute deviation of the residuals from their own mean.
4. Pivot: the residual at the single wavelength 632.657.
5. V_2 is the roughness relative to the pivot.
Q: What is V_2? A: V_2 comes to -1.2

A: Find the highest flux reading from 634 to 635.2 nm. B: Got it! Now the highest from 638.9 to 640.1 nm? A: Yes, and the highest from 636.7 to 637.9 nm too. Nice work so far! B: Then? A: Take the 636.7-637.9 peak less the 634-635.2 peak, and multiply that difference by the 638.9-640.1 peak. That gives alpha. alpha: 19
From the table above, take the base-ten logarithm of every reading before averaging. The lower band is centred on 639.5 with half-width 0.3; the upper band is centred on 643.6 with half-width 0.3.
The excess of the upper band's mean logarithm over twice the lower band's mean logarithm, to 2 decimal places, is -1.40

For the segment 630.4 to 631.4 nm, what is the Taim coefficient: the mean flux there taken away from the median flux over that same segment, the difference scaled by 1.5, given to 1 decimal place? -0.6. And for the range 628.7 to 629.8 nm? 0.3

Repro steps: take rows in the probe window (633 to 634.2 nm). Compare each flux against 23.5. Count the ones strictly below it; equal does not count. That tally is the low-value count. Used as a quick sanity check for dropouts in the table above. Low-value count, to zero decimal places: 3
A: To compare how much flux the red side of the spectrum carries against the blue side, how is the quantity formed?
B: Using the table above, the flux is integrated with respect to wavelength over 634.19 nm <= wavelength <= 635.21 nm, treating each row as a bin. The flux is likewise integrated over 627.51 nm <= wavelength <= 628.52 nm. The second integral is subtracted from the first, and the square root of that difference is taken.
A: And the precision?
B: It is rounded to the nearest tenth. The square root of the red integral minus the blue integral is 0.7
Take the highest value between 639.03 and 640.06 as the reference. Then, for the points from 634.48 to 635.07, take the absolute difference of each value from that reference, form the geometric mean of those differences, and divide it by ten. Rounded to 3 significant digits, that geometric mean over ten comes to 0.124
